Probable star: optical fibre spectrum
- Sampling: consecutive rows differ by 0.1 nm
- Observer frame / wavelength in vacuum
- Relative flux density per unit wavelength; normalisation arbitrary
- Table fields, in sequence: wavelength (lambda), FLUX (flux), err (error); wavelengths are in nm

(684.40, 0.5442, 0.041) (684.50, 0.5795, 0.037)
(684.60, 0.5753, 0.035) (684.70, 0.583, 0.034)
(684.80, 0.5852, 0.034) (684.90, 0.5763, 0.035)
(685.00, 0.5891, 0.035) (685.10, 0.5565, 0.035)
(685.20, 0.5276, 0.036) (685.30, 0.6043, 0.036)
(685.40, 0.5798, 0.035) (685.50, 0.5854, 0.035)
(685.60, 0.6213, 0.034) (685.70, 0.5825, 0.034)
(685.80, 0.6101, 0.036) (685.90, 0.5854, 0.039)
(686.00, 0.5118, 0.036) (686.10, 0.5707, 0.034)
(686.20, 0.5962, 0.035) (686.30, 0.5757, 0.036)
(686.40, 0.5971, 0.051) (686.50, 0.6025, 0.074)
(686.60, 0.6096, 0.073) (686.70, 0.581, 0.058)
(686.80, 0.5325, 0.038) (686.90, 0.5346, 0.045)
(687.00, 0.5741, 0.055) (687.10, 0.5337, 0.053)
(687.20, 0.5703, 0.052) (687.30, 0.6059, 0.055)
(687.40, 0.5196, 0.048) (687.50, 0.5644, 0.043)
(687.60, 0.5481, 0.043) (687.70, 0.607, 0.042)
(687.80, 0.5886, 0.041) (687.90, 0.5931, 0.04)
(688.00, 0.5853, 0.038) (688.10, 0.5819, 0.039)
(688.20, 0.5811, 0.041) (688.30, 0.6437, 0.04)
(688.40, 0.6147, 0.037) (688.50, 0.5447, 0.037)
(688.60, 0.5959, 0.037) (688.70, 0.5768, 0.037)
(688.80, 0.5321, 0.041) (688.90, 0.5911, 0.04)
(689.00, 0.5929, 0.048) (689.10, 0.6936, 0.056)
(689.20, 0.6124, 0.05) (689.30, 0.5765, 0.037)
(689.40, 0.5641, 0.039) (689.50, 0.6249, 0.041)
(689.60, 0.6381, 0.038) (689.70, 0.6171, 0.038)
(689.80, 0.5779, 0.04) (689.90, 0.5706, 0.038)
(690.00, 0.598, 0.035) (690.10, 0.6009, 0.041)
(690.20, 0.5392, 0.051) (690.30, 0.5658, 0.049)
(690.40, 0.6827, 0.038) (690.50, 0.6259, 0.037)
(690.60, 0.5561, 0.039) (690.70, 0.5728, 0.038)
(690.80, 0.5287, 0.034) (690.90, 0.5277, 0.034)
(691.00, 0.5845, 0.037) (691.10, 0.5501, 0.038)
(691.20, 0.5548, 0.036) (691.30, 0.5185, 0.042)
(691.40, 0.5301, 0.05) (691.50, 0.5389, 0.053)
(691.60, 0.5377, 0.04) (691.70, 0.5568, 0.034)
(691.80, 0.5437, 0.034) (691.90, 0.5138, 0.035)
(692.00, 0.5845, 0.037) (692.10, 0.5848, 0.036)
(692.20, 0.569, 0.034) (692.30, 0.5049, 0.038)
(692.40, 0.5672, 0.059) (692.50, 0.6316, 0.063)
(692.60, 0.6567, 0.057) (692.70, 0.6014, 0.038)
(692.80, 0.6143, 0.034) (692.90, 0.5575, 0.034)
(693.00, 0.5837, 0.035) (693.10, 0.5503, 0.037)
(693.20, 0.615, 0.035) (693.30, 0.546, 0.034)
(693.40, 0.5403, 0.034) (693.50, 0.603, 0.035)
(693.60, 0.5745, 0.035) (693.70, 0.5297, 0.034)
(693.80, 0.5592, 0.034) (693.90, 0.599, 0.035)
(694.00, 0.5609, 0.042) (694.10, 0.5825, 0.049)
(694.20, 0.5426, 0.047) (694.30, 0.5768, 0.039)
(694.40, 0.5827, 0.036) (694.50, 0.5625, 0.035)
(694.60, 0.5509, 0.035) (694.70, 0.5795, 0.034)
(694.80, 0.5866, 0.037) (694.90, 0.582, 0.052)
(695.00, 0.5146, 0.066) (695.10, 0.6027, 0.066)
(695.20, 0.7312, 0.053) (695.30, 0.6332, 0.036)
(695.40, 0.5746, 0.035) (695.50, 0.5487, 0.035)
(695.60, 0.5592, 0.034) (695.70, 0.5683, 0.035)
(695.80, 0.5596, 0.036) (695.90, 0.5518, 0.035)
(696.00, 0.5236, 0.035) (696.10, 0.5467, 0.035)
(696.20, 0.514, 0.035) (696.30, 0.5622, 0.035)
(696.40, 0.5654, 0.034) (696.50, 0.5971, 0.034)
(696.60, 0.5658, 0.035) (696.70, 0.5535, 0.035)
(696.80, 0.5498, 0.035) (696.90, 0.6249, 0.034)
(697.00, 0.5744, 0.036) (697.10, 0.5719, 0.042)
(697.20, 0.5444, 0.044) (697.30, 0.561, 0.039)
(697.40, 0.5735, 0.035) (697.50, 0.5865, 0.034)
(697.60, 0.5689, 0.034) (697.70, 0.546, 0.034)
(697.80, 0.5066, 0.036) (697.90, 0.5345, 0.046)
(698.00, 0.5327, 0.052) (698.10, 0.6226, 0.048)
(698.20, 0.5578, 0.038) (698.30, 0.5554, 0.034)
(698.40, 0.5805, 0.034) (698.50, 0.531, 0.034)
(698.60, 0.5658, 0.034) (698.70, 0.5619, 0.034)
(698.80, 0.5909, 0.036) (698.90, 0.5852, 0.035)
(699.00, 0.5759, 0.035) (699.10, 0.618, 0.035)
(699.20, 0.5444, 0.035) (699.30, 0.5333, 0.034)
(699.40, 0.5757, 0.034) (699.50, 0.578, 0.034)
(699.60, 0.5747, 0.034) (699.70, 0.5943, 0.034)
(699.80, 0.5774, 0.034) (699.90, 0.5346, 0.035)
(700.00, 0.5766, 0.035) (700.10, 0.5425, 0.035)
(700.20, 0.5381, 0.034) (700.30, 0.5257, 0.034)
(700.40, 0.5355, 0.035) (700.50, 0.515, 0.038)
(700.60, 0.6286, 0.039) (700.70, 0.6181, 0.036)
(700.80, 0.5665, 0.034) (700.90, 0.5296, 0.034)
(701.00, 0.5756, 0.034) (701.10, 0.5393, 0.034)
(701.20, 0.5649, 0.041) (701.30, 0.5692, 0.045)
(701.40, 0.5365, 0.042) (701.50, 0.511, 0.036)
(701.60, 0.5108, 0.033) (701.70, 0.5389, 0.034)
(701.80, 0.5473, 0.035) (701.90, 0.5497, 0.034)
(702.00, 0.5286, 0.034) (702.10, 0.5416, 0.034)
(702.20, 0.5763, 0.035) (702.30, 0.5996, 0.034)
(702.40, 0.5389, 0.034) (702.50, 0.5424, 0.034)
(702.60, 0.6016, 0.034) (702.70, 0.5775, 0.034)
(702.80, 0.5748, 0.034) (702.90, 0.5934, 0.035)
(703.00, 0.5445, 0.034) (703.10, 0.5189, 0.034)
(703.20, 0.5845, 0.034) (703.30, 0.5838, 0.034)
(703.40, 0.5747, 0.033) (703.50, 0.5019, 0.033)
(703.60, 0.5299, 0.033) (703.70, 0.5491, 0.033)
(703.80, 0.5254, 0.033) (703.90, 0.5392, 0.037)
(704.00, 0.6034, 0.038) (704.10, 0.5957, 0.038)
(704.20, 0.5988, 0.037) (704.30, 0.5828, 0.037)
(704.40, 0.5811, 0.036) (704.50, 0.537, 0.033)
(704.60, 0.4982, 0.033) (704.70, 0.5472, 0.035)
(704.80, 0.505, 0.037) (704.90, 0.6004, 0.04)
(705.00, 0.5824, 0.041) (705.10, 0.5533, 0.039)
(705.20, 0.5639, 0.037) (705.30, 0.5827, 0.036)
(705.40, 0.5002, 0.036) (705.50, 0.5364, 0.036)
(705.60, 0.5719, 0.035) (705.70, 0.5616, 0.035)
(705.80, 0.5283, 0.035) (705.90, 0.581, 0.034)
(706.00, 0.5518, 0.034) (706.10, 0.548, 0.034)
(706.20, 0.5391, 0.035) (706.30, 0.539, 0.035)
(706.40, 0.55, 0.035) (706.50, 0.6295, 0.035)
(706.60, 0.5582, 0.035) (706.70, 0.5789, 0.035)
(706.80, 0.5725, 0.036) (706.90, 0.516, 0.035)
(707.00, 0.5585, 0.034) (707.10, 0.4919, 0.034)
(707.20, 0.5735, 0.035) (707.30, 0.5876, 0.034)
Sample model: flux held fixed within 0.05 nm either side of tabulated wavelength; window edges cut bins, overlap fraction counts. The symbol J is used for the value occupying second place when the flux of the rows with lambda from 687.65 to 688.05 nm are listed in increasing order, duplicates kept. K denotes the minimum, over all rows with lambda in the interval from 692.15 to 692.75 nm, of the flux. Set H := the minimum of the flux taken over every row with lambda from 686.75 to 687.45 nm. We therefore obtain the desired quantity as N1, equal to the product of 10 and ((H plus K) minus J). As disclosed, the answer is 4.36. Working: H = 0.5196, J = 0.5886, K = 0.5049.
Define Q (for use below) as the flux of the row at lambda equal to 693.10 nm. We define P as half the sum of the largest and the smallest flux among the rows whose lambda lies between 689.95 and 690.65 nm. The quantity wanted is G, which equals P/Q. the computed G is 1.110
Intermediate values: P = 0.611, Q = 0.5503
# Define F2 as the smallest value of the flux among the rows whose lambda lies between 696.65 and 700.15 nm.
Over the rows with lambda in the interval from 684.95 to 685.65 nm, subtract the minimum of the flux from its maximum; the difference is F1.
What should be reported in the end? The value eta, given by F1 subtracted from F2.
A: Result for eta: 0.41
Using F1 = 0.094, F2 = 0.5066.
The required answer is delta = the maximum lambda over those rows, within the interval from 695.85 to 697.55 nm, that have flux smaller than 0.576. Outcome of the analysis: 697.40 nm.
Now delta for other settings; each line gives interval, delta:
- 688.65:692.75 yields 692.40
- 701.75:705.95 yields 705.80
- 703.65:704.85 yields 704.80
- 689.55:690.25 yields 690.20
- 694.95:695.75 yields 695.70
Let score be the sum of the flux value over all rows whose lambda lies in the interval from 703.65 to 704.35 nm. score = 4.0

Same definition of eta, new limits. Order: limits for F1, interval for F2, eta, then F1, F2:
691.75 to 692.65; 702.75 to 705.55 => 0.35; 0.152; 0.4982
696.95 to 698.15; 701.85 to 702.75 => 0.41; 0.116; 0.5286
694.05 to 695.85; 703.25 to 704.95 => 0.28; 0.217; 0.4982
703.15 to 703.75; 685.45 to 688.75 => 0.43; 0.083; 0.5118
